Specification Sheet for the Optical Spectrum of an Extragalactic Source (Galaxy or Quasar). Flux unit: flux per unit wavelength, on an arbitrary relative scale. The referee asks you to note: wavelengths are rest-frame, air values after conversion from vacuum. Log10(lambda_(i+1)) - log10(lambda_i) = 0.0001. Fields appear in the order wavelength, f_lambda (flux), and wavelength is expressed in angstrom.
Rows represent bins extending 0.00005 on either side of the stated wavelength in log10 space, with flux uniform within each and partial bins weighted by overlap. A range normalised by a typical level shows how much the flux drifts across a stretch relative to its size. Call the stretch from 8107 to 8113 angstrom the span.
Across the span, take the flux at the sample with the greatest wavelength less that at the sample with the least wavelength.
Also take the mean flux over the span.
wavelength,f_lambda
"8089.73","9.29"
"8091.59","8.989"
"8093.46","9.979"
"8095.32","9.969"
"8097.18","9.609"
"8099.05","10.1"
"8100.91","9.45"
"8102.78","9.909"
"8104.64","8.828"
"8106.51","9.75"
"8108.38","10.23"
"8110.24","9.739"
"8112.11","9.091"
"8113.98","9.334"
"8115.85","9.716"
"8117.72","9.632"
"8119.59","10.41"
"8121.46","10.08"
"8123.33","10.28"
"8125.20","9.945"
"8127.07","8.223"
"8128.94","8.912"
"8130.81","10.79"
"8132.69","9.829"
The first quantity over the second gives -0.12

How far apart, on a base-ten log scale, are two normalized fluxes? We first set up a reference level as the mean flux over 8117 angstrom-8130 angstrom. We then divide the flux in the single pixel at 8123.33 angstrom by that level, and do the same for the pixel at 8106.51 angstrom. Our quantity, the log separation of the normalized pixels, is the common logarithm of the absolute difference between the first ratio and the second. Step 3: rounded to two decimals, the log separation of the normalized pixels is -1.26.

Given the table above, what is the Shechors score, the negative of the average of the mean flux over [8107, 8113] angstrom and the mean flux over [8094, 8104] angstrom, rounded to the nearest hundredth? -9.75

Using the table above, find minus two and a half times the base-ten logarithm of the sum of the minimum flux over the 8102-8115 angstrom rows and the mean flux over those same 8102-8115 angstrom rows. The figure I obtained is -3.161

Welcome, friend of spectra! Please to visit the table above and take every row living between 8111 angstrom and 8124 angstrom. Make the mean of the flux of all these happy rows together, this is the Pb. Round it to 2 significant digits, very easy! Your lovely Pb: 9.8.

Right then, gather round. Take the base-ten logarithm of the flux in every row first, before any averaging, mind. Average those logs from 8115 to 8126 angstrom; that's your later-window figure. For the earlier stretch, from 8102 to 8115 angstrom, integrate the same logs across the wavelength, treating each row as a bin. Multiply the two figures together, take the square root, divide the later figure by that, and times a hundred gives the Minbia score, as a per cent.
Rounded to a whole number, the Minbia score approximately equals 28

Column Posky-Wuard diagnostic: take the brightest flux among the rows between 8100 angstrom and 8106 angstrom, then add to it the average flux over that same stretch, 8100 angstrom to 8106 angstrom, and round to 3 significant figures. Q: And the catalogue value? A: 19.3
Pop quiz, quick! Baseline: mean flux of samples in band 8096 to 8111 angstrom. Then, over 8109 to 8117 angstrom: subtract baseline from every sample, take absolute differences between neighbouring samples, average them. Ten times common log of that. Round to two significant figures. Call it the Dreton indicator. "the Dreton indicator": -3.7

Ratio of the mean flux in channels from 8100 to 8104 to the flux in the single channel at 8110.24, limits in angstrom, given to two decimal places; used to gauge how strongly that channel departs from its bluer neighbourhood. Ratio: 0.99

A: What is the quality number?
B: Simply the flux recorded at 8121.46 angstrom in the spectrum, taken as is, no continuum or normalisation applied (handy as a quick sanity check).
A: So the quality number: 10.08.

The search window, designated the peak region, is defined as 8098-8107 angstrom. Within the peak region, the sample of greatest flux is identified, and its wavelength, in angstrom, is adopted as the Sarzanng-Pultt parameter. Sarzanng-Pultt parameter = 8099.05 angstrom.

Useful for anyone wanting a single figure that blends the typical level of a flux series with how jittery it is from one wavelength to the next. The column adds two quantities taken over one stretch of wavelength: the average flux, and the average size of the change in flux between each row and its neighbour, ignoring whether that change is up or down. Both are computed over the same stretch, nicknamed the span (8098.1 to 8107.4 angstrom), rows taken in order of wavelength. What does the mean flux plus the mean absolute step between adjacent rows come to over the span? 10.4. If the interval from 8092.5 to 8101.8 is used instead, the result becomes 10.2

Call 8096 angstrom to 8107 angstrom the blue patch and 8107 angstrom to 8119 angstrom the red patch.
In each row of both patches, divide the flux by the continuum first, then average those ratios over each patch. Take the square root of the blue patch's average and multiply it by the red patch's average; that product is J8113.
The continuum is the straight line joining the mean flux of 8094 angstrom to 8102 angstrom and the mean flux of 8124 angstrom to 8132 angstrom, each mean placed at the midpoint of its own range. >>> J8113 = 0.99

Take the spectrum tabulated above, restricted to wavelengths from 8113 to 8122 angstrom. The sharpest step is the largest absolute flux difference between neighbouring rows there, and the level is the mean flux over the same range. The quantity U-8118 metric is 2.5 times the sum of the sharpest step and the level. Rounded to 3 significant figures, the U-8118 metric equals 26.5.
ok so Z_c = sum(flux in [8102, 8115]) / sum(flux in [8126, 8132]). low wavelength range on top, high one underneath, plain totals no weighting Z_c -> 2.4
